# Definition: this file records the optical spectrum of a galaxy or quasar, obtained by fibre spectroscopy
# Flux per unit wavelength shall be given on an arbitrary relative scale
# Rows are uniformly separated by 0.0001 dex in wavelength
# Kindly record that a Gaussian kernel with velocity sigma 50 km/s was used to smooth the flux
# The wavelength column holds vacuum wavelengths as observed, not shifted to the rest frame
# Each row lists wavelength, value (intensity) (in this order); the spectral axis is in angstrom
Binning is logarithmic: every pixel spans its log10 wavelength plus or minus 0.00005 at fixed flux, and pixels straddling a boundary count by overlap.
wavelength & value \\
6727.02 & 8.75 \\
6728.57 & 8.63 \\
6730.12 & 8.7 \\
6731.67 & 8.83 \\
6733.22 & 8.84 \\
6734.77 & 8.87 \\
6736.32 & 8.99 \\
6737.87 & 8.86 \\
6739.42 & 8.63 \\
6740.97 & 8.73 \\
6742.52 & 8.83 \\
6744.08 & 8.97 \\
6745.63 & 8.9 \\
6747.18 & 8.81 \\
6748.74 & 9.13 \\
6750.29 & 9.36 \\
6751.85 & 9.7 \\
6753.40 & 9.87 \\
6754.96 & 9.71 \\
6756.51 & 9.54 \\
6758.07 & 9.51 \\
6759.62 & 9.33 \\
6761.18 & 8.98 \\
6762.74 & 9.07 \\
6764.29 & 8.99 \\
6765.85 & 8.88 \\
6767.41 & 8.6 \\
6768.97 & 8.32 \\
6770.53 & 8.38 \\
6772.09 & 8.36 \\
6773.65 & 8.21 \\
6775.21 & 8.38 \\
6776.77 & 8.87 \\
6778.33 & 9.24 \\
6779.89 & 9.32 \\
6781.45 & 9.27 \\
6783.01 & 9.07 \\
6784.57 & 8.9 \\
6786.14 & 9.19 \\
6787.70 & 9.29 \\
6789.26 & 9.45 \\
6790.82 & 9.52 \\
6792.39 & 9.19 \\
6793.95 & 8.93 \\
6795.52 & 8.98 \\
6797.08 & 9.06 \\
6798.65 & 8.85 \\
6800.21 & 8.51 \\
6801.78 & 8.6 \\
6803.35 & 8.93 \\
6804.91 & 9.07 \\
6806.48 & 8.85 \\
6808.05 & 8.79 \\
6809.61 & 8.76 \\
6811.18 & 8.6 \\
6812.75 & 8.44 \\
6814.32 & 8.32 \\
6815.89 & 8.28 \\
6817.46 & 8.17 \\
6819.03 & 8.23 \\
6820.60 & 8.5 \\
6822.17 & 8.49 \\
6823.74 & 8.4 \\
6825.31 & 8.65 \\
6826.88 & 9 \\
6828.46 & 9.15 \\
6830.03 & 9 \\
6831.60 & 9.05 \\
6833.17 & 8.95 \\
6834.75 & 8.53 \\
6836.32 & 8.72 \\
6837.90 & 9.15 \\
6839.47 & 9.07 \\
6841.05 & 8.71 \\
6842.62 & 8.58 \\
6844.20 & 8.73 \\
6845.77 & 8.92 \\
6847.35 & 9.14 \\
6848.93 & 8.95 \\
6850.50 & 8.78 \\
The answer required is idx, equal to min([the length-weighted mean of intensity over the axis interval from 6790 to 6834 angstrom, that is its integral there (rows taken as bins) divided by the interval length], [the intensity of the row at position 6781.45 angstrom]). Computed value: 8.76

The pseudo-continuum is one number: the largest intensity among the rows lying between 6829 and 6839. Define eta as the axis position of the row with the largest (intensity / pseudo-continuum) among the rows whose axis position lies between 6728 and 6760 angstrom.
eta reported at 6753.40 angstrom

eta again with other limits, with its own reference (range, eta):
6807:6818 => 6808.05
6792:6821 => 6792.39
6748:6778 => 6753.40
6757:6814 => 6790.82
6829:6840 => 6837.90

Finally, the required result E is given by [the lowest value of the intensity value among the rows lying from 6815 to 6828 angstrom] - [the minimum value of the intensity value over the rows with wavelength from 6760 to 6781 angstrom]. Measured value -0.04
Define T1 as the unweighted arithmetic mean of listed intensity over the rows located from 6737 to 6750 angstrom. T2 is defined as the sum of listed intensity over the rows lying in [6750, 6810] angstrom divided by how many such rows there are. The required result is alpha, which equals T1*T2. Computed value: 79.9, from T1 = 8.86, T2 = 9.02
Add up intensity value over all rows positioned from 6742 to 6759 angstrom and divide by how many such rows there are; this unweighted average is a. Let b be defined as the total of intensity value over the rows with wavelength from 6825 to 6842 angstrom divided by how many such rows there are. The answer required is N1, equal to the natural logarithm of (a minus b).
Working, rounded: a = 9.30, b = 8.9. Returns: -0.9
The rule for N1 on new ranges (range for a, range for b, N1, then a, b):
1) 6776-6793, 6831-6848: -1.1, 9.21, 8.9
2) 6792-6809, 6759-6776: -1.6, 8.89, 8.7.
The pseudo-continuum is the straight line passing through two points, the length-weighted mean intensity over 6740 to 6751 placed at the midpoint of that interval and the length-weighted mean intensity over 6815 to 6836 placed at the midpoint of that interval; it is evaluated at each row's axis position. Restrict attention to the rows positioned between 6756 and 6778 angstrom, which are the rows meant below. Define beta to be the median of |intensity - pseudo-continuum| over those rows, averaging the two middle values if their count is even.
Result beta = 0.45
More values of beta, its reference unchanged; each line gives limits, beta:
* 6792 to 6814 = 0.18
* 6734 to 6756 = 0.16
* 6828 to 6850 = 0.36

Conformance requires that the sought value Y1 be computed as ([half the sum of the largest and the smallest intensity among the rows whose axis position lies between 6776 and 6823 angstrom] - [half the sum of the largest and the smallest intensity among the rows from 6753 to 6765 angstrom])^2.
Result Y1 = 0.336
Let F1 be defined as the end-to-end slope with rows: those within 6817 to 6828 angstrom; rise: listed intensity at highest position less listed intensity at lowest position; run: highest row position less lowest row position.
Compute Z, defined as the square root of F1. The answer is 0.30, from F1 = 0.09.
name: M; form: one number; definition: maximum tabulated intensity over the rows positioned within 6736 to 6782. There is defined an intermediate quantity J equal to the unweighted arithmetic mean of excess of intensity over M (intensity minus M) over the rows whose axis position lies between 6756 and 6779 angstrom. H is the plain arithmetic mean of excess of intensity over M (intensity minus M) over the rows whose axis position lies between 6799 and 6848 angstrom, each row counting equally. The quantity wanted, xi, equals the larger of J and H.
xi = -1.03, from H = -1.2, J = -1.0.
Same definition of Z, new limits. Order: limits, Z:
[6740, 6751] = 0.26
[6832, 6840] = 0.14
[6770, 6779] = 0.33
